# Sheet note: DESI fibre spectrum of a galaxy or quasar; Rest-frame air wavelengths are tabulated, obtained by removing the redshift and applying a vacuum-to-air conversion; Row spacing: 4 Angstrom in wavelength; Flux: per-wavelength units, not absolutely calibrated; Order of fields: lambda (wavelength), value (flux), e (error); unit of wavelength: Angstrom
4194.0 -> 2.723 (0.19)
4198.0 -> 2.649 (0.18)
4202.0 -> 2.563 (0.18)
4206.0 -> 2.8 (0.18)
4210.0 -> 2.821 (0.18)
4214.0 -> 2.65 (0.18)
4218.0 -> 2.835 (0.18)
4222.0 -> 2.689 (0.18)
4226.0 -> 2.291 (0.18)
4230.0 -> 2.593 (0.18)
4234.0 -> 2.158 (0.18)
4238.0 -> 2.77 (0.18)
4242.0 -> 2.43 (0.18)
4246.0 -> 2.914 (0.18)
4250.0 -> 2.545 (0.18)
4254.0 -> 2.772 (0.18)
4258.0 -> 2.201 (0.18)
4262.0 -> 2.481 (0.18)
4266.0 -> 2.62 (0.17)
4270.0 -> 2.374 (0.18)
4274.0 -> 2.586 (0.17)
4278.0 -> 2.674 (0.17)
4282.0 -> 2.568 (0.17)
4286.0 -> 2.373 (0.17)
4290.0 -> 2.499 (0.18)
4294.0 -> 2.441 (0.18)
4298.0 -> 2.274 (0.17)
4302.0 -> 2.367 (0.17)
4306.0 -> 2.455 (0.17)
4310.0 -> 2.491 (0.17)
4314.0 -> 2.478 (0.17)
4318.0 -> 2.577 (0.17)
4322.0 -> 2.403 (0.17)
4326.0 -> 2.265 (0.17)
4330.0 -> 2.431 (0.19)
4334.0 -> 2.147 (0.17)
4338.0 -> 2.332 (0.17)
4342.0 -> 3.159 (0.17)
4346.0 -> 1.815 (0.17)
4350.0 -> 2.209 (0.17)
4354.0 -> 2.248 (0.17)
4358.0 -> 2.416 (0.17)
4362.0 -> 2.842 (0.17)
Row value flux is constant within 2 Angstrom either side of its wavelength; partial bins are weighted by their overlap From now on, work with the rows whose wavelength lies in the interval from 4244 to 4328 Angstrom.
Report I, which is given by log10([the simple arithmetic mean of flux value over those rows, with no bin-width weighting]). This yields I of 0.397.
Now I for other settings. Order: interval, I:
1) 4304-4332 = 0.388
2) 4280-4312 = 0.386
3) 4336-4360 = 0.373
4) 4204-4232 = 0.426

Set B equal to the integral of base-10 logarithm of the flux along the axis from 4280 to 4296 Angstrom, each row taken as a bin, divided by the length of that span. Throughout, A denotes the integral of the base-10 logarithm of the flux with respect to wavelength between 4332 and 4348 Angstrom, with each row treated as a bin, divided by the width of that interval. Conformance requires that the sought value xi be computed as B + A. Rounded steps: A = 0.36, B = 0.393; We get 0.76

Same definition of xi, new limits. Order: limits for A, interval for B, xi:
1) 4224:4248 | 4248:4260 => 0.80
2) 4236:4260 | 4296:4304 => 0.78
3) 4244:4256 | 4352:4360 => 0.81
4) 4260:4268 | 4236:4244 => 0.82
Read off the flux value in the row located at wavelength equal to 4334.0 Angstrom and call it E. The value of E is 2.147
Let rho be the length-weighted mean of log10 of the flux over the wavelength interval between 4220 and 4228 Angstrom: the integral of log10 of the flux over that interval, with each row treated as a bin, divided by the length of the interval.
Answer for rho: 0.395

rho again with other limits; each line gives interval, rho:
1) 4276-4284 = 0.418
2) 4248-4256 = 0.424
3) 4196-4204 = 0.416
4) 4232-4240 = 0.388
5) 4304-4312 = 0.393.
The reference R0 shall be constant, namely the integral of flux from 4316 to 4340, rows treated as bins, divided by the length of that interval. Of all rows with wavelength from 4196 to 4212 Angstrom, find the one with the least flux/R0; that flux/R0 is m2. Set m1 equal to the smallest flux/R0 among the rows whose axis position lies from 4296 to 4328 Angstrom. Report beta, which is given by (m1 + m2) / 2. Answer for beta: 1.02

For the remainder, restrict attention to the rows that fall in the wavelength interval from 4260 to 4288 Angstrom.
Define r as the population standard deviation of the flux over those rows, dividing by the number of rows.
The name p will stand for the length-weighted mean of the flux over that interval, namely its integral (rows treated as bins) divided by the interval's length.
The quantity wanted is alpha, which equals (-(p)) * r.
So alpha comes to -0.28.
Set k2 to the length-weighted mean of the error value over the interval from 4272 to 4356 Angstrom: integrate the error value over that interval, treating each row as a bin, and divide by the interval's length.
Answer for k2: 0.172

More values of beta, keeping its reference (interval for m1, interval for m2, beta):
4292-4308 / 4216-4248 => 0.94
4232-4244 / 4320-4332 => 0.94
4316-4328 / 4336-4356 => 0.86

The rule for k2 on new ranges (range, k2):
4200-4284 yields 0.178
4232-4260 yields 0.180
